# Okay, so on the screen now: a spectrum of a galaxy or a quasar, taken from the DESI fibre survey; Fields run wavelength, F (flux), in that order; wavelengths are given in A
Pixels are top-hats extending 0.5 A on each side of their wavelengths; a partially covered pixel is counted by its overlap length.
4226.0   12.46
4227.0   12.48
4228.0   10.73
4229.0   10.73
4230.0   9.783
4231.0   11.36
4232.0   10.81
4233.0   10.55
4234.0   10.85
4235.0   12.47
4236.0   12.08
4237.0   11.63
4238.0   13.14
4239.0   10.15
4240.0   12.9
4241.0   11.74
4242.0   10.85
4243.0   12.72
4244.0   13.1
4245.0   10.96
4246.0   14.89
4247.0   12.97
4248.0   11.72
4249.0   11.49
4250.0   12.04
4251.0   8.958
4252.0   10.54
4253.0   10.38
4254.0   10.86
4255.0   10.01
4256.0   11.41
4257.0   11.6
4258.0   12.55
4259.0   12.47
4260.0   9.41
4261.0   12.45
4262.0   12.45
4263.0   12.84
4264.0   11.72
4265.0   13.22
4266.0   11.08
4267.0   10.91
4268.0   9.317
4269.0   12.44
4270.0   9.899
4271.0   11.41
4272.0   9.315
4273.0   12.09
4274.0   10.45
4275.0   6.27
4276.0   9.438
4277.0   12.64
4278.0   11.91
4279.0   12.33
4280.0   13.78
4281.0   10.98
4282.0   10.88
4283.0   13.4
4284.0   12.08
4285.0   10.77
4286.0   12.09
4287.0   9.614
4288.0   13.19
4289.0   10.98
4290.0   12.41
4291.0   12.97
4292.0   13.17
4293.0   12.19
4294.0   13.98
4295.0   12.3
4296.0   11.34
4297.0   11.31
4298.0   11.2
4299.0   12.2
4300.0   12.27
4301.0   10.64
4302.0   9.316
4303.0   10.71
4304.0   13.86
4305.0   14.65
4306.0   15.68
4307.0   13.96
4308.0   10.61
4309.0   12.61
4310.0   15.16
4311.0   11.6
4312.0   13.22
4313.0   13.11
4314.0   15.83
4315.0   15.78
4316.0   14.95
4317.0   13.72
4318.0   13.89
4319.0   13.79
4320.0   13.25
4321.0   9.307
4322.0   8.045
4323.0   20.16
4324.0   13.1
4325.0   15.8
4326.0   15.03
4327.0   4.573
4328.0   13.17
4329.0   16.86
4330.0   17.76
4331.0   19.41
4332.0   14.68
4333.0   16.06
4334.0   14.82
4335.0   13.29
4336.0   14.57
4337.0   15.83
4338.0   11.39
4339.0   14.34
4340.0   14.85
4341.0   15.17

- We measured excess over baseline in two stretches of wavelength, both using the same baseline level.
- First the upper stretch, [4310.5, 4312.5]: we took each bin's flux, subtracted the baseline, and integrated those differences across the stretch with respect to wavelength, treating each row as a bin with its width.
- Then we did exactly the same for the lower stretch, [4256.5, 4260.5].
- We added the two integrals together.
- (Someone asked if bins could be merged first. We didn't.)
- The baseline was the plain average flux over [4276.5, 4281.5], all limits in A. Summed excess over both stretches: -3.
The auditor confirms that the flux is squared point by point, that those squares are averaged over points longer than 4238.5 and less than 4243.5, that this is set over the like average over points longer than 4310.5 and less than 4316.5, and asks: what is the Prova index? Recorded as 0.68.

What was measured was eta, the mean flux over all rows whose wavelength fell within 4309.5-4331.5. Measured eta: 14.0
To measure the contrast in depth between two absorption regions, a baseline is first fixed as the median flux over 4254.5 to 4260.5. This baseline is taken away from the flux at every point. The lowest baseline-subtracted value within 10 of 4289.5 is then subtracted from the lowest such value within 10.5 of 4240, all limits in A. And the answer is 0.2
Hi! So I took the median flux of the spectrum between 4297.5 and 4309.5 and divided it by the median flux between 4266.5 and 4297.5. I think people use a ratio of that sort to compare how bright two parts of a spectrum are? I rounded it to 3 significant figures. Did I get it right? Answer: 1.03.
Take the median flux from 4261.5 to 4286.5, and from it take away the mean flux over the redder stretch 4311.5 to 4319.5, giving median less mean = -2.6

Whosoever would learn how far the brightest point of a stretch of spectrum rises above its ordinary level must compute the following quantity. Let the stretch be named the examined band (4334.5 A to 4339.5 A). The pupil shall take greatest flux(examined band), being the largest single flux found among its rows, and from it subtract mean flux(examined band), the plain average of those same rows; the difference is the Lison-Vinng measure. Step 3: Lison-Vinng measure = 1.9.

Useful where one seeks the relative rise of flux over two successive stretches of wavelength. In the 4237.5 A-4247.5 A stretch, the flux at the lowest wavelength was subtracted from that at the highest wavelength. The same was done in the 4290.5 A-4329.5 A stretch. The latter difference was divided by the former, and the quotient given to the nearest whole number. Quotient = -23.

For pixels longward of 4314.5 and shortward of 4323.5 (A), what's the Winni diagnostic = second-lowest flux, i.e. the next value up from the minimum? 9.307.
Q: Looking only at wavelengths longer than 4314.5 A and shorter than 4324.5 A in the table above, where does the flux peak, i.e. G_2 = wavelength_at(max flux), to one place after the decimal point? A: 4323.0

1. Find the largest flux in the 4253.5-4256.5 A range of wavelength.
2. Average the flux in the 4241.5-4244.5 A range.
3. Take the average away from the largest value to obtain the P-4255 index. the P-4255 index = -0.8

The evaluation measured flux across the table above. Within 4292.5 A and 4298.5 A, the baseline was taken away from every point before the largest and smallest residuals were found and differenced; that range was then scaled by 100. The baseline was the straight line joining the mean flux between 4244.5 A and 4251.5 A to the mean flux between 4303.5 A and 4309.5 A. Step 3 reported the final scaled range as 290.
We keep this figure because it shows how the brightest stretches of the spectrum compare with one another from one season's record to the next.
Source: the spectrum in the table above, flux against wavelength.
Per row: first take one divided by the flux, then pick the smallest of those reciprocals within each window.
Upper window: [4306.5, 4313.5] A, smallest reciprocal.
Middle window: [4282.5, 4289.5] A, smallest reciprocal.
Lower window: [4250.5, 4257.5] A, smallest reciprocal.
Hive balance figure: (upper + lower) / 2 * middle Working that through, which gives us 0.0057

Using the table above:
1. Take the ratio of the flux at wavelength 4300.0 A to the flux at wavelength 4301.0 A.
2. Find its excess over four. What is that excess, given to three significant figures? -2.85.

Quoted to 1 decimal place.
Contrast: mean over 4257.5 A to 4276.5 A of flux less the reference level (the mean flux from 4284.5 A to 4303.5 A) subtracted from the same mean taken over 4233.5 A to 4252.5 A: 0.8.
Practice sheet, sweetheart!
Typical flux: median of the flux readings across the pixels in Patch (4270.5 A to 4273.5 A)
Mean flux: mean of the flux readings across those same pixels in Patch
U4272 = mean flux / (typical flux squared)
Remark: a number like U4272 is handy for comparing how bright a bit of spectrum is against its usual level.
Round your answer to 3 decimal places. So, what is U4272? 0.084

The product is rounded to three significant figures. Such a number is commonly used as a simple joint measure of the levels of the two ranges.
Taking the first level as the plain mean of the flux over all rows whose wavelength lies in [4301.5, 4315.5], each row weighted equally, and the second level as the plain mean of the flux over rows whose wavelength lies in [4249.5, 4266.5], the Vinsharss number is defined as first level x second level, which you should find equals 152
